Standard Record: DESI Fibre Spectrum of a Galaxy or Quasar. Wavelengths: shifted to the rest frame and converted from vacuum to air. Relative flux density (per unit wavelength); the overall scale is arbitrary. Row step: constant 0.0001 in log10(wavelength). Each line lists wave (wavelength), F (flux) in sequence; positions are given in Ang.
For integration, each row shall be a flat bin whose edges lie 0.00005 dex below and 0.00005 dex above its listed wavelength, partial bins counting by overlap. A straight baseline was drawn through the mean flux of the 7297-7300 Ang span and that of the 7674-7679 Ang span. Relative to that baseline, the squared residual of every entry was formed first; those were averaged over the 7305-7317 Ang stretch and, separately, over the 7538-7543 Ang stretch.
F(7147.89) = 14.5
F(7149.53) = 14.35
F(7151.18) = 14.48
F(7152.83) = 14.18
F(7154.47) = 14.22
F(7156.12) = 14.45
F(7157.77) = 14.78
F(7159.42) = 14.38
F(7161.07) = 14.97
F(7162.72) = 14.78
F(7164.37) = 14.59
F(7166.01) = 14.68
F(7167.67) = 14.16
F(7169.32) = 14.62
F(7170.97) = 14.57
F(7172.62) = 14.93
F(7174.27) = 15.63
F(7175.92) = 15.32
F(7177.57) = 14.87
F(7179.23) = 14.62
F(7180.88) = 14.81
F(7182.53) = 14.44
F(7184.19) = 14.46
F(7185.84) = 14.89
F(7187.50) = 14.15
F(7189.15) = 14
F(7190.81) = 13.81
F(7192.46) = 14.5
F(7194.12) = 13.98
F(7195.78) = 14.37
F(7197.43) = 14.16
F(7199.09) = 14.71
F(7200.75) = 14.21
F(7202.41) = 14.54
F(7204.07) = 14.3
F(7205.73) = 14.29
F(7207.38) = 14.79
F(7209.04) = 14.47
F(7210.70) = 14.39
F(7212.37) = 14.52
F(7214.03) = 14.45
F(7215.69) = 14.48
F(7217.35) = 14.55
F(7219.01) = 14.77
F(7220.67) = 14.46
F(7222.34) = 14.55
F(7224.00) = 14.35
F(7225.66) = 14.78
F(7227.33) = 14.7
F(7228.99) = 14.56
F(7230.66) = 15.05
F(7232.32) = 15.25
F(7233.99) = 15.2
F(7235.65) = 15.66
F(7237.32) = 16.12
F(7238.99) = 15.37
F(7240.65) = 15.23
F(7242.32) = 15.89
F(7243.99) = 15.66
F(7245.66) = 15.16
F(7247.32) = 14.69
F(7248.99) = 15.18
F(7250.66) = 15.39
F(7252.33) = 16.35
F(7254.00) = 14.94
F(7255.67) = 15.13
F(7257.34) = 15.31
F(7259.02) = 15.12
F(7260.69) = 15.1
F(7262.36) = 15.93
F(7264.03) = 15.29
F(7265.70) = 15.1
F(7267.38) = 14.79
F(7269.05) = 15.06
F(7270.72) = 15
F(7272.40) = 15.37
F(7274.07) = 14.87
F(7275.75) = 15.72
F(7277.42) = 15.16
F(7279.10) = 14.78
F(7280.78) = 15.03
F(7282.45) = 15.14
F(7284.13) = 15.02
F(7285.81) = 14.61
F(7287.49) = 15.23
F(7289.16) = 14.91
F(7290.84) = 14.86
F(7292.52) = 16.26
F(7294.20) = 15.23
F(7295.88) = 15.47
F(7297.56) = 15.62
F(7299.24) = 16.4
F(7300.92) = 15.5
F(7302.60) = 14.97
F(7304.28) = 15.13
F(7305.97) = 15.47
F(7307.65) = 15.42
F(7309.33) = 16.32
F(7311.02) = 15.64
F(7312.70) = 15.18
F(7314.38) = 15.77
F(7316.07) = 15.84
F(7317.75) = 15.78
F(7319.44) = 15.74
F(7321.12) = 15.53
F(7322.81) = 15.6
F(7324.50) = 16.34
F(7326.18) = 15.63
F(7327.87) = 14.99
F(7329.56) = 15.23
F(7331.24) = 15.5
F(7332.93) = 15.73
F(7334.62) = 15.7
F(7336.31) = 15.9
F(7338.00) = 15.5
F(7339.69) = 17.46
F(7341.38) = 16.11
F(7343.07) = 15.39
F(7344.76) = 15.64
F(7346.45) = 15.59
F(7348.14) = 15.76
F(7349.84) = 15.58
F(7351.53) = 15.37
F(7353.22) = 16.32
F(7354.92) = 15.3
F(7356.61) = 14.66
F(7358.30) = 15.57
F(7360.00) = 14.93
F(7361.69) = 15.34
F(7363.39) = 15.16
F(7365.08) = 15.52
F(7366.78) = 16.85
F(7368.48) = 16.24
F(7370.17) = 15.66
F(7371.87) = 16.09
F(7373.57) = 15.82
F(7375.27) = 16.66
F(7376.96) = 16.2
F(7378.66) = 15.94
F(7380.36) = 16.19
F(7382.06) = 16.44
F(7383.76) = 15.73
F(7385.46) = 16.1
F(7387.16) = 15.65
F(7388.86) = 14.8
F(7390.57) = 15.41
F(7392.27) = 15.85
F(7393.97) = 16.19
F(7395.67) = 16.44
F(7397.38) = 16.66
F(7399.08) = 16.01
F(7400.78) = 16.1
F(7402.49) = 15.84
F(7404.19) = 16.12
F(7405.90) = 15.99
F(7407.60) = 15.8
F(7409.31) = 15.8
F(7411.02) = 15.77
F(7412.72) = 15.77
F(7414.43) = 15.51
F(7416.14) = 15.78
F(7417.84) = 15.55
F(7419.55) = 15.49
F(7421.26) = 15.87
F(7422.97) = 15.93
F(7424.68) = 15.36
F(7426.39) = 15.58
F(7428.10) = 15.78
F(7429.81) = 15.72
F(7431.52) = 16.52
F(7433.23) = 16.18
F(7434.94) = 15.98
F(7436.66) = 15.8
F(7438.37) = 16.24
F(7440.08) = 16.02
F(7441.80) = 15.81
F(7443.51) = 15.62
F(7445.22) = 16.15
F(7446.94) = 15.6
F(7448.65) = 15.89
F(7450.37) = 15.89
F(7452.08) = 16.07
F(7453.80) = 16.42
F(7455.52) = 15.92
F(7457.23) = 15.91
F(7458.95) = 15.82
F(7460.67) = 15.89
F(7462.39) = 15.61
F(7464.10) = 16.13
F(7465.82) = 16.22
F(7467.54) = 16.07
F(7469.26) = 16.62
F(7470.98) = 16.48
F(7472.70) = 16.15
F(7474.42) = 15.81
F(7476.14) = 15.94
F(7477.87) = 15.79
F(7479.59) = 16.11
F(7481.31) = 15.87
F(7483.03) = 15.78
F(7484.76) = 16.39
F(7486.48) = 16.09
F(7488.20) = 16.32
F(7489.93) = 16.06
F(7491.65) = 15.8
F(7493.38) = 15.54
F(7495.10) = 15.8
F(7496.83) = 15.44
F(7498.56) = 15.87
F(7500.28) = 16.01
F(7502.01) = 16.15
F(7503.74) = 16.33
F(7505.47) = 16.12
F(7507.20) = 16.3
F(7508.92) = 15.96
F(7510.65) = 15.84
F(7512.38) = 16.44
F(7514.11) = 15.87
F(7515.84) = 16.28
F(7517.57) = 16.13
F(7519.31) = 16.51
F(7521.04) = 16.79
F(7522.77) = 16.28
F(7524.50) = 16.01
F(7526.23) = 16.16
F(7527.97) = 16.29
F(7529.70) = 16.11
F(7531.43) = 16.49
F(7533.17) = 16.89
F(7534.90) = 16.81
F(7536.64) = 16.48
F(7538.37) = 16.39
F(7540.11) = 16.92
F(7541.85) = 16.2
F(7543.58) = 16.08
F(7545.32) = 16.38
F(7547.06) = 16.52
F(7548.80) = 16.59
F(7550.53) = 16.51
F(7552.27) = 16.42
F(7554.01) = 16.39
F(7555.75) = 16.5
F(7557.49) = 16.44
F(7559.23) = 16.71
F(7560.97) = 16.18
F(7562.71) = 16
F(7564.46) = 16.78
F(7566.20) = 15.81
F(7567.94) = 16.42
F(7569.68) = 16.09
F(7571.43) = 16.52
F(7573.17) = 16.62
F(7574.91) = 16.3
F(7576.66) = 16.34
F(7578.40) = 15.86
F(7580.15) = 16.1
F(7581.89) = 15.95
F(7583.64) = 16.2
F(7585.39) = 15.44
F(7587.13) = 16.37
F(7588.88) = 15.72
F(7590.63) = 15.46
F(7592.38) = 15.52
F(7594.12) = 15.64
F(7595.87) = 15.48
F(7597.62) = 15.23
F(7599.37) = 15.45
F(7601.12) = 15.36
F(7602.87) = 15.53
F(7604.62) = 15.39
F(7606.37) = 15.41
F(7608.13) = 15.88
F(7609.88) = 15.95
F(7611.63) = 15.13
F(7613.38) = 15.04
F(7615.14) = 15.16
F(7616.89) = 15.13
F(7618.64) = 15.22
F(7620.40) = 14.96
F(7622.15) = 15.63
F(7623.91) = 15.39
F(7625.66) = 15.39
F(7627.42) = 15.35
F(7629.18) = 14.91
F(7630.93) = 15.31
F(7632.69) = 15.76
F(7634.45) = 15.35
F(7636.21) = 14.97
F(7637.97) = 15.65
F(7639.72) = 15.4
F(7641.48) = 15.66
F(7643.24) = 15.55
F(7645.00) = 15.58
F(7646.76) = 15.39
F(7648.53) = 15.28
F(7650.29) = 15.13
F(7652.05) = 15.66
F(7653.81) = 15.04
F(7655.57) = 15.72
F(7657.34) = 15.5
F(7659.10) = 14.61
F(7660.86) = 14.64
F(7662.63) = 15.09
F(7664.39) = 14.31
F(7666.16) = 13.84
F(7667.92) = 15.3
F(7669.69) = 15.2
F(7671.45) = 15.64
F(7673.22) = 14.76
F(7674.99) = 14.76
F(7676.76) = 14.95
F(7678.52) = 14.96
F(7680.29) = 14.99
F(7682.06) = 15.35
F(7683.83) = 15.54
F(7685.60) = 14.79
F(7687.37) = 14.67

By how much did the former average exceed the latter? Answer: -1.3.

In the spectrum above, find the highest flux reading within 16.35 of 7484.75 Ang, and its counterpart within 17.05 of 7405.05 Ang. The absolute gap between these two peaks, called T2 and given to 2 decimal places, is 0.04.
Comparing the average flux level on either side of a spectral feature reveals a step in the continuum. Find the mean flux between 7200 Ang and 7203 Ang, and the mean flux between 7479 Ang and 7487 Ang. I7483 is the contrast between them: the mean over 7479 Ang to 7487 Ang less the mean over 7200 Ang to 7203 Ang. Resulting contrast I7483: 1.7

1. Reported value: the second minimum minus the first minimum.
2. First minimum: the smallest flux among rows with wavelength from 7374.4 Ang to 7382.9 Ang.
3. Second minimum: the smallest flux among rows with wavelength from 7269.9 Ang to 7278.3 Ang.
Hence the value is -1.1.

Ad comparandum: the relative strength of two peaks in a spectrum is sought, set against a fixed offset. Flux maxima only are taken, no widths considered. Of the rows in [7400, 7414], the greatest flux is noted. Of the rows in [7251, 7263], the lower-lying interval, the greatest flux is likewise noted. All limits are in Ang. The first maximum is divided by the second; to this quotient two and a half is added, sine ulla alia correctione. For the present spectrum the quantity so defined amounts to 3.49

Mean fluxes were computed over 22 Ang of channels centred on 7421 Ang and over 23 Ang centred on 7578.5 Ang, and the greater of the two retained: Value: 16.1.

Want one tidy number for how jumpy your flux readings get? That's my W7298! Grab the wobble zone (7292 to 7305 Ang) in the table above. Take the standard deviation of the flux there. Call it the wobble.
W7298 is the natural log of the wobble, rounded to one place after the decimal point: -0.7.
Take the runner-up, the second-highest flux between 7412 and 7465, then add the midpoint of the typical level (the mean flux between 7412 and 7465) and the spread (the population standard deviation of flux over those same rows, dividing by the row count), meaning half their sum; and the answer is 24.5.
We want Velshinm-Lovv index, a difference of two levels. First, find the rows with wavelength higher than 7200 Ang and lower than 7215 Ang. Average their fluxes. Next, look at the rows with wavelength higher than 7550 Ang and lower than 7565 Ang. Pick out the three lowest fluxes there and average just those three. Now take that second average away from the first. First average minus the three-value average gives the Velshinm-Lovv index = -1.8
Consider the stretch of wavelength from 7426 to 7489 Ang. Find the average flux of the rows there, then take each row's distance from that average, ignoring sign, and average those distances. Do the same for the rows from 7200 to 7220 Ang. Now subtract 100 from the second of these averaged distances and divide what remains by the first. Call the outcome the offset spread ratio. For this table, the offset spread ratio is -451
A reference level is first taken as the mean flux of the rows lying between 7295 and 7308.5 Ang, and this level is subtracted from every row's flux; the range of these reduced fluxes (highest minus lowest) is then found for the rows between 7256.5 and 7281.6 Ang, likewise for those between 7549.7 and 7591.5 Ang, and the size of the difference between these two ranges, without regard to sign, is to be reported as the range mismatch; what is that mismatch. 0.19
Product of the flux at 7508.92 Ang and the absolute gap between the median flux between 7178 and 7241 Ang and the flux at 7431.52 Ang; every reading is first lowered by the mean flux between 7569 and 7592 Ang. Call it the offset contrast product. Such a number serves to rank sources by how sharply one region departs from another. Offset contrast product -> -0.2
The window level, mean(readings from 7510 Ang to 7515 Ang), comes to 16.1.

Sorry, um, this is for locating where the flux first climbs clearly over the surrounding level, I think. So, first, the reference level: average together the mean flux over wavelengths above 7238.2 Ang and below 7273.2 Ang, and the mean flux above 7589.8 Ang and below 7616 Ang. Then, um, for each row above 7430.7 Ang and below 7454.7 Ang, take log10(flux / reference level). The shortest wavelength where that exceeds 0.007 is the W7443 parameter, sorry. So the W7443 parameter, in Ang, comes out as 7431.52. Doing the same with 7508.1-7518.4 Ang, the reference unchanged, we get 7508.92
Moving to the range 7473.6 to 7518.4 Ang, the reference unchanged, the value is 7474.42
